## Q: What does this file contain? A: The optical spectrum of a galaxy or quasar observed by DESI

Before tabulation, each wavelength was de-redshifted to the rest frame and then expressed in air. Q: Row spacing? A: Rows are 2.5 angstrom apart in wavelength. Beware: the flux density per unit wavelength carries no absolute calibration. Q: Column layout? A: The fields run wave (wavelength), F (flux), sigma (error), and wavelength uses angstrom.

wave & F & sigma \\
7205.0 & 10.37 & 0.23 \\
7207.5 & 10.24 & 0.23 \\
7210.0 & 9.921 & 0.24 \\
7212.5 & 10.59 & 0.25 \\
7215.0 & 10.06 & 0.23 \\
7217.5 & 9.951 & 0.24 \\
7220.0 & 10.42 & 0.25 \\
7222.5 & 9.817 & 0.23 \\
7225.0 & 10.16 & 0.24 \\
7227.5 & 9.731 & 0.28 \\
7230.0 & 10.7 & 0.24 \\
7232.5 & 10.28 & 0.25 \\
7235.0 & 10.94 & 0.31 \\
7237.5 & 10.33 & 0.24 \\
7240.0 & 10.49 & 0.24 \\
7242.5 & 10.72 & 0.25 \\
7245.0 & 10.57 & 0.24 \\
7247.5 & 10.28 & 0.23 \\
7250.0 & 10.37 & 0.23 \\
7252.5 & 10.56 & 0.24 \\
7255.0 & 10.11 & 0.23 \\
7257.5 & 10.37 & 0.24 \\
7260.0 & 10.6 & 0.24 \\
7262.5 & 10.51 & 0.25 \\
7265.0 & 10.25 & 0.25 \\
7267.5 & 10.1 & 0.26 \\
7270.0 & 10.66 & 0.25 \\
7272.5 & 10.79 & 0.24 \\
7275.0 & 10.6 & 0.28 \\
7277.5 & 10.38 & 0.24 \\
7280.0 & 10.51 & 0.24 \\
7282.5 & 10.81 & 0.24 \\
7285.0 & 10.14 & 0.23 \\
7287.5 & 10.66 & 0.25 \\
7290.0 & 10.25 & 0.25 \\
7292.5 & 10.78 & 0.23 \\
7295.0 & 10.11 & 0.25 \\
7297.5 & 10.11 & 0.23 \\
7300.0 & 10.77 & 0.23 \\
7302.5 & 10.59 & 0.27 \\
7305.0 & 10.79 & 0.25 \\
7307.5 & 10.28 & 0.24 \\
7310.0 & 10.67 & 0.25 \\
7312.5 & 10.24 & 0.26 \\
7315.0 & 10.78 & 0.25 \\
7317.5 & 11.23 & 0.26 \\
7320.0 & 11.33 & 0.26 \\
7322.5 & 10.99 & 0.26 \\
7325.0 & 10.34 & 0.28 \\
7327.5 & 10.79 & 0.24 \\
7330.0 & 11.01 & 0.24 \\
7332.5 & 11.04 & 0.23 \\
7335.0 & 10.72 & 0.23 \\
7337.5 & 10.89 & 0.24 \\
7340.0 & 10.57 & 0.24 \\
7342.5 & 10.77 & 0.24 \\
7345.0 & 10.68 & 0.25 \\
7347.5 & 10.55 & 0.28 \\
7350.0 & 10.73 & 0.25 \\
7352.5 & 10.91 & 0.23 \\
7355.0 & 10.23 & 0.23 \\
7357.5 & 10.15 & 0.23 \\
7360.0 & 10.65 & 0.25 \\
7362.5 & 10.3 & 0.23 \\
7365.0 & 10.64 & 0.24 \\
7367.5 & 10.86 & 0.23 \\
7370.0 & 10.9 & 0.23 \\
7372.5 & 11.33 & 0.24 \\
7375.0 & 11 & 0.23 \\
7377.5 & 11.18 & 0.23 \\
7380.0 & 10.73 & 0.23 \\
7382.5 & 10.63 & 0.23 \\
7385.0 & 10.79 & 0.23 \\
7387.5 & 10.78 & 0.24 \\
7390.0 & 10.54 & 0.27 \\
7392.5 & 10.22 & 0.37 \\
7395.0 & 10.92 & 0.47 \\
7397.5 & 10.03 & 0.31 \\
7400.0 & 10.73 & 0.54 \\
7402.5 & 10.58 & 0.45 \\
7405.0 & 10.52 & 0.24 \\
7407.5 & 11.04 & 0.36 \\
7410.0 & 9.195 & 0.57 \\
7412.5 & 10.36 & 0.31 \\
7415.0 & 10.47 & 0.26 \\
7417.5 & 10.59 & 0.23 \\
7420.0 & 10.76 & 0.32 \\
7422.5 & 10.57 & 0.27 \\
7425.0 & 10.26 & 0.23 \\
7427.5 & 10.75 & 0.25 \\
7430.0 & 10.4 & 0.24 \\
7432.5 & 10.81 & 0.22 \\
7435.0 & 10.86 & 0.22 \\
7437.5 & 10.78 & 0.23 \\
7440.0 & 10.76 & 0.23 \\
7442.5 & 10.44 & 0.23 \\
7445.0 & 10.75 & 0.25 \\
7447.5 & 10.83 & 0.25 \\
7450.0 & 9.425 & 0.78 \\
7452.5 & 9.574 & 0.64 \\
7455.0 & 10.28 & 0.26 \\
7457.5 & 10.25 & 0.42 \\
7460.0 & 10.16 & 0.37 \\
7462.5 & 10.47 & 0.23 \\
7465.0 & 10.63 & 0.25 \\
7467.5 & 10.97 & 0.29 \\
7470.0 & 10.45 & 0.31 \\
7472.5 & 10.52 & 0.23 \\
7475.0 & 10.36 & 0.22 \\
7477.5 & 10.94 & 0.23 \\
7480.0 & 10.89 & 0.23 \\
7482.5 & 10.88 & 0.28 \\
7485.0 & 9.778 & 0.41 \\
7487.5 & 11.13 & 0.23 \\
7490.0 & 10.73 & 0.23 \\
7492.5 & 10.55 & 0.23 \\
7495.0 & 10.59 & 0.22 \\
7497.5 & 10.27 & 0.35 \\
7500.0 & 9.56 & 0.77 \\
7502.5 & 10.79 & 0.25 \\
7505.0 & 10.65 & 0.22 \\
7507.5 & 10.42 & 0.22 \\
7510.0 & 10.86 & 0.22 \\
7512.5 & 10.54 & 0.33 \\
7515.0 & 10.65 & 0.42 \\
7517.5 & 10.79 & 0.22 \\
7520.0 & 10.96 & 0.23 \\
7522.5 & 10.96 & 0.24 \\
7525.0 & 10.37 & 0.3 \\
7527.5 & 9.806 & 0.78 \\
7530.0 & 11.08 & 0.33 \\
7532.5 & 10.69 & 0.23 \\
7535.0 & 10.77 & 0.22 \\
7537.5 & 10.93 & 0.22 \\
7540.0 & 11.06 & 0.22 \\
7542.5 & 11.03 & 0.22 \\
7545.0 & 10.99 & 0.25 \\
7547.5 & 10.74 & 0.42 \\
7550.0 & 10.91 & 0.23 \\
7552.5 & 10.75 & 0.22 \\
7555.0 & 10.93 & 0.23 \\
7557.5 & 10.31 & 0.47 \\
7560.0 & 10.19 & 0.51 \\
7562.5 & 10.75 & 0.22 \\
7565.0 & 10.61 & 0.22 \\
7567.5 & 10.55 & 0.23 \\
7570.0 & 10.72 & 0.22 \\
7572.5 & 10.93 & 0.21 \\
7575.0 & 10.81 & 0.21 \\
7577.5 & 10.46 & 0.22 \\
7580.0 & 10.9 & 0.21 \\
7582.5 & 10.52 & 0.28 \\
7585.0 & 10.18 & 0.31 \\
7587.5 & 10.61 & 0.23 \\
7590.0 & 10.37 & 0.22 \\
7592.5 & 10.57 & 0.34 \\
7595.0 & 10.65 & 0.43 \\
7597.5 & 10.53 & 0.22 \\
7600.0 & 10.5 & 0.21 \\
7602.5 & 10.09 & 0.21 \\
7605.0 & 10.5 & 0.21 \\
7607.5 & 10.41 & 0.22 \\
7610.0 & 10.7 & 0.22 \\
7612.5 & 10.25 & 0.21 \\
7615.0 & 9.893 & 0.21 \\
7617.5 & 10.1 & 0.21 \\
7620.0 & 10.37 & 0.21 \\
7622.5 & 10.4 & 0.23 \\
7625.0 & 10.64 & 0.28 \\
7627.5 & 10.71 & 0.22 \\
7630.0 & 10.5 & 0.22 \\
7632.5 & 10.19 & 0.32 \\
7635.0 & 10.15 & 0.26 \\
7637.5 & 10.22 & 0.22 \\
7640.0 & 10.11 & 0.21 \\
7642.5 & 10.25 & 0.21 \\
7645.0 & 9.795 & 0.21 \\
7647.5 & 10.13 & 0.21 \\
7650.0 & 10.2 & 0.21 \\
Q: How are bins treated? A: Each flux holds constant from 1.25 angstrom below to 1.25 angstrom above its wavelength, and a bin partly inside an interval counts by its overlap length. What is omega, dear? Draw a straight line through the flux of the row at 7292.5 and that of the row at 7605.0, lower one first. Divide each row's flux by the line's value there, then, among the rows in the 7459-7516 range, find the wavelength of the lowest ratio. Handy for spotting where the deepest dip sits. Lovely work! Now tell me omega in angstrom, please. 7500.0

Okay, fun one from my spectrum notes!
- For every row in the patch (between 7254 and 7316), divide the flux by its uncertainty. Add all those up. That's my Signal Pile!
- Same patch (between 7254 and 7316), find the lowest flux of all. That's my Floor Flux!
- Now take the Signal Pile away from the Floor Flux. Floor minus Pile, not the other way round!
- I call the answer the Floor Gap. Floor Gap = -1057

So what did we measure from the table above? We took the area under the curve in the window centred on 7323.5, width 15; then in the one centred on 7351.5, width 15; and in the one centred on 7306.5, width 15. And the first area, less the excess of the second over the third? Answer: 164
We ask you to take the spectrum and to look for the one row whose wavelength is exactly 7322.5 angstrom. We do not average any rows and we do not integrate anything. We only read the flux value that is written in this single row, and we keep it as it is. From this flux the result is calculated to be 10.99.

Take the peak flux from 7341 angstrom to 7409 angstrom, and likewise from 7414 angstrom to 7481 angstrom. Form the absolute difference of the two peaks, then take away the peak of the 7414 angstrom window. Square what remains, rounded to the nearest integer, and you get 113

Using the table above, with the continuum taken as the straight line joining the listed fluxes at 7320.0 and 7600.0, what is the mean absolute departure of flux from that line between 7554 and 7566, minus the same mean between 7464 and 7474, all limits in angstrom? -0.05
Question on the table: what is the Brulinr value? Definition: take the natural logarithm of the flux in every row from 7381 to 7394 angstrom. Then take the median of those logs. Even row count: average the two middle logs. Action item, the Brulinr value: 2.36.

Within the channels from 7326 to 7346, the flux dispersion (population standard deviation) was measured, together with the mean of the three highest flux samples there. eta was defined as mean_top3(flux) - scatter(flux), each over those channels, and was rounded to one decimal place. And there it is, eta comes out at 10.8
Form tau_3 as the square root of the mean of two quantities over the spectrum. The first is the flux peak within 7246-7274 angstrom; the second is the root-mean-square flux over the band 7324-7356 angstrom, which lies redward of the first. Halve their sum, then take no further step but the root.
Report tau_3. 3.28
